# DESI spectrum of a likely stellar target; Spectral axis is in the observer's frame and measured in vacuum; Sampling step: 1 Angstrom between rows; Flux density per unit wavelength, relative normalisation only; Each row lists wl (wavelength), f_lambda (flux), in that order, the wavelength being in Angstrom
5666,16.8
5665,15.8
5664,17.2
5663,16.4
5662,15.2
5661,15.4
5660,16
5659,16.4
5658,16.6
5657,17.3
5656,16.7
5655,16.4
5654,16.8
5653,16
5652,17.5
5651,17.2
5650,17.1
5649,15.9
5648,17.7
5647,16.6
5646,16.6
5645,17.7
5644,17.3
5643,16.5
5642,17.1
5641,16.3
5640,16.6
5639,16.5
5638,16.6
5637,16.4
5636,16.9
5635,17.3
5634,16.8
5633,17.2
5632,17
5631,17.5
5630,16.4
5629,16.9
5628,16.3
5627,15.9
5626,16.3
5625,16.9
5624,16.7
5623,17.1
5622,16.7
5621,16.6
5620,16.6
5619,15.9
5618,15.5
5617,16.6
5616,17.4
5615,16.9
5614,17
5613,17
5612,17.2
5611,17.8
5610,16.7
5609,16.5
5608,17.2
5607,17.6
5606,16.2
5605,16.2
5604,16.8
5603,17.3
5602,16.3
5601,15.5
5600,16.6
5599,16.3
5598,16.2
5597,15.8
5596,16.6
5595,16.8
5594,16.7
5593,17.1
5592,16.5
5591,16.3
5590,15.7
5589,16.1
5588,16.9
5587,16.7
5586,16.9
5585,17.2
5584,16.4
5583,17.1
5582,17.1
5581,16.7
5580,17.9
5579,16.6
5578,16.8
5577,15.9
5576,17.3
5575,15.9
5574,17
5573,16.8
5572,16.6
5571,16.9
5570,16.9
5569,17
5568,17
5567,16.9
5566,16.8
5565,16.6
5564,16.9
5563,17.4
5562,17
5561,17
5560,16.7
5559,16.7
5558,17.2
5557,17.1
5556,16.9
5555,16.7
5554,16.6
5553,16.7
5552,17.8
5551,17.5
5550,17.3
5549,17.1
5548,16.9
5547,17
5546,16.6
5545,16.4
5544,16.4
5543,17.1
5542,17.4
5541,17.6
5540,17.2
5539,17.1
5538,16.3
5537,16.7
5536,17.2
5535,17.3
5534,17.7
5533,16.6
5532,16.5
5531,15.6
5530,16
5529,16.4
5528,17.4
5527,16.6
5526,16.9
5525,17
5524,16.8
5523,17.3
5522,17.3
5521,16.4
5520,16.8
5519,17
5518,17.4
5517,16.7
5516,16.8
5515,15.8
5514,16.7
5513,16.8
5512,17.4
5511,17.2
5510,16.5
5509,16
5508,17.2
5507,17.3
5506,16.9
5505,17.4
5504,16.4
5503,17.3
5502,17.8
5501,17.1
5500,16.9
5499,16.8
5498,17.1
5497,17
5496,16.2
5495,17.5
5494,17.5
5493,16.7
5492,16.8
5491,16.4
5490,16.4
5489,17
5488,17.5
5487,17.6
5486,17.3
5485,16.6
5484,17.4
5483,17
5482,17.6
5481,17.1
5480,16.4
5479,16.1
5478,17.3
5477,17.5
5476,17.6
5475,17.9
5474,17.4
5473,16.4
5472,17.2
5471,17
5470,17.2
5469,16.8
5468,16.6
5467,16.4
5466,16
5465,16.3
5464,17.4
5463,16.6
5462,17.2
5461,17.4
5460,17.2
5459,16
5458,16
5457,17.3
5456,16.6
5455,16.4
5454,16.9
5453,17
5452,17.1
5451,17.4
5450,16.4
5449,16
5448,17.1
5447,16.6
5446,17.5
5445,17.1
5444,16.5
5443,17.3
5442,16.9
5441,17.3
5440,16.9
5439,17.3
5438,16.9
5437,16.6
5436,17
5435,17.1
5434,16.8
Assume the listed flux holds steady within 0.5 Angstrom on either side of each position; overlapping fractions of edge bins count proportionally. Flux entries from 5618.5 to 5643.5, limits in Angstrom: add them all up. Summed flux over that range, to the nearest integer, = 417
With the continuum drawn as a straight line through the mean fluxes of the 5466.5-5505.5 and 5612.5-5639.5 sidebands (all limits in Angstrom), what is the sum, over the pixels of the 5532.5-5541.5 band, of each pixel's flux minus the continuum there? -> 2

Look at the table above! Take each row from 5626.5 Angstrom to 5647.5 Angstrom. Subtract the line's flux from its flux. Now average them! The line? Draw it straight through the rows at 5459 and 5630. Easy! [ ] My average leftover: 0.36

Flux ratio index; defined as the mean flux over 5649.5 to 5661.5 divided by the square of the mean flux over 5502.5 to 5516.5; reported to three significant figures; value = 0.0586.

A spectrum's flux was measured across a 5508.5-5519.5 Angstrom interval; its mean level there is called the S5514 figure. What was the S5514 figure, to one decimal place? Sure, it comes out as 16.8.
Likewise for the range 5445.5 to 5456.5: 16.8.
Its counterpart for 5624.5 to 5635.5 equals 16.8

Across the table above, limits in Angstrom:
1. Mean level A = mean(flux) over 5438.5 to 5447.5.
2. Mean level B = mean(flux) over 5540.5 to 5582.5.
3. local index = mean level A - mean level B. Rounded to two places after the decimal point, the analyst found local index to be 0.12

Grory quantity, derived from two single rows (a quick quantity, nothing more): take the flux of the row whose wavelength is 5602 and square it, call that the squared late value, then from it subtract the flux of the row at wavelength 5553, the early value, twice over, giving 232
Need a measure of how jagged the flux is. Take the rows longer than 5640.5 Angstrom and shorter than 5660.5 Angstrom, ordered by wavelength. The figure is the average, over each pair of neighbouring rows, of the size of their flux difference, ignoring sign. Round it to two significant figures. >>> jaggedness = 0.69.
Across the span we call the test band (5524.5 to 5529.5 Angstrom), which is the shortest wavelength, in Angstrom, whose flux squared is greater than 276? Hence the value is 5525 Angstrom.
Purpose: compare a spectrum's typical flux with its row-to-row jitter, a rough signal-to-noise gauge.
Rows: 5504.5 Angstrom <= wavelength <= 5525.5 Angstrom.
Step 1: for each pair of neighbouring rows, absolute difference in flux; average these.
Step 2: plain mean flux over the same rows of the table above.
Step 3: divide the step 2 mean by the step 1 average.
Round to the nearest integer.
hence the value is 35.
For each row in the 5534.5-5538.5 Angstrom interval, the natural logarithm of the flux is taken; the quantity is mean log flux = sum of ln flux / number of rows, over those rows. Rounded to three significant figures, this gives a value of 2.83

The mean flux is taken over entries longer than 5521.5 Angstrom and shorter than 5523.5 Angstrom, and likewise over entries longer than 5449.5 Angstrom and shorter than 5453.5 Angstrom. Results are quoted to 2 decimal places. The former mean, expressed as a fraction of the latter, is 1.02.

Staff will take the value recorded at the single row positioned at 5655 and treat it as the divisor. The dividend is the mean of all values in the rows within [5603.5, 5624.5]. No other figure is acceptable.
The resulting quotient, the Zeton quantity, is 1.02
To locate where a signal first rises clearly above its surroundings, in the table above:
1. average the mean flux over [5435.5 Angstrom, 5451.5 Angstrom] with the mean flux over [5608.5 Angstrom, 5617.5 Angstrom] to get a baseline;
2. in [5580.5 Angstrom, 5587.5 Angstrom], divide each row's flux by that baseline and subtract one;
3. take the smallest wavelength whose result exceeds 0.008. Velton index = 5585 Angstrom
